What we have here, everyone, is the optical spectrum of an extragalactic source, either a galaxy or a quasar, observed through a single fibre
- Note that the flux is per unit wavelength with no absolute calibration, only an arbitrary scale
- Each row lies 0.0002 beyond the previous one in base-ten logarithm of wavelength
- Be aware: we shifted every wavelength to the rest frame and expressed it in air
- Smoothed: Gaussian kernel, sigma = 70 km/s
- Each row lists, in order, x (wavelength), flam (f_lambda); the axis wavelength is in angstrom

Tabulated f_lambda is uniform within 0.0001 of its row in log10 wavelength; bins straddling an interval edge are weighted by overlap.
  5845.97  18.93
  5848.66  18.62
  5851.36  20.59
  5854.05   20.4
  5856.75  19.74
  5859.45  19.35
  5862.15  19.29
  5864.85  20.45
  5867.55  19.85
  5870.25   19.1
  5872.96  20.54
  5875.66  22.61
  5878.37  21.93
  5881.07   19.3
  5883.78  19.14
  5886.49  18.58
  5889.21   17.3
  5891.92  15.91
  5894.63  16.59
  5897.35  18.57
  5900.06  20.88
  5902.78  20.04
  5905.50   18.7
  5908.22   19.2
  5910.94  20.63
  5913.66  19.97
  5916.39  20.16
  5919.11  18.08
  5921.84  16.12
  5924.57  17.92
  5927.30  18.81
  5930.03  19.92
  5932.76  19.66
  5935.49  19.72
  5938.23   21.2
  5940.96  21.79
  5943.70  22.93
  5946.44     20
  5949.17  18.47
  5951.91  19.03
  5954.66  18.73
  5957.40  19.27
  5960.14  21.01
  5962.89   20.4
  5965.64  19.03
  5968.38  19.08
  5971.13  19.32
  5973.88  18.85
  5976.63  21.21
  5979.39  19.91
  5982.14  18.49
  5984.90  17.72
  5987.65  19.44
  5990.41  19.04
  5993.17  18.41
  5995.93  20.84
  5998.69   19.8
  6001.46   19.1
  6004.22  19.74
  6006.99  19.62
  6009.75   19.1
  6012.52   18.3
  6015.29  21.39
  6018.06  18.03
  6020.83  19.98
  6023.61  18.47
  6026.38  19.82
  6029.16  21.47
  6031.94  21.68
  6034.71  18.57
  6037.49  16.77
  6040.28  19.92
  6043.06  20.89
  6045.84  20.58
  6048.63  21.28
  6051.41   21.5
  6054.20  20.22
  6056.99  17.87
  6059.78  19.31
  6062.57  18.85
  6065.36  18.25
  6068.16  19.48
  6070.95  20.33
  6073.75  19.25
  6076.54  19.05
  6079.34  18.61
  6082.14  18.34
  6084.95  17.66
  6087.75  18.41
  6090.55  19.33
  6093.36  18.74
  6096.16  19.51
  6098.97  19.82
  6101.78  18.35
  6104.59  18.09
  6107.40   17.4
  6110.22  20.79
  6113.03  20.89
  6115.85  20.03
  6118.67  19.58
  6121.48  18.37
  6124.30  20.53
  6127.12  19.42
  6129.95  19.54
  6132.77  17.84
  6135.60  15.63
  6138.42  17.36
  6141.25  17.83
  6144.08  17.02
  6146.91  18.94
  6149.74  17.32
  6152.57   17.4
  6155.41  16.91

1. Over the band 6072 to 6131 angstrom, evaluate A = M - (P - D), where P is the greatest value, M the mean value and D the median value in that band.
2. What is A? 17.5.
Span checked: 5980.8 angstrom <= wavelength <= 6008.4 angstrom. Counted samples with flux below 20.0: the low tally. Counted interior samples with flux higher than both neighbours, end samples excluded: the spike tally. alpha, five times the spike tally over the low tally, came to 1.7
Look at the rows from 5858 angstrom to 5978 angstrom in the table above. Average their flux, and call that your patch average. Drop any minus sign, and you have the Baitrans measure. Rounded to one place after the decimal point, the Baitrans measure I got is 19.5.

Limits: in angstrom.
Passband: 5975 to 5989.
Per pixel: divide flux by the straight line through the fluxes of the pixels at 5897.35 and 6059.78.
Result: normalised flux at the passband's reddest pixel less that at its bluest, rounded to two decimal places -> -0.10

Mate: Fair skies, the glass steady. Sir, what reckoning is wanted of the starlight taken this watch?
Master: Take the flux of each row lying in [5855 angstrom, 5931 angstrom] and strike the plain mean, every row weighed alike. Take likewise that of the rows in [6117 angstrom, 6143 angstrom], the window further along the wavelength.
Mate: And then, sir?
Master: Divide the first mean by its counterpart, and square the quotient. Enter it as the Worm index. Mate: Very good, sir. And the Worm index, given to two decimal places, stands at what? 1.09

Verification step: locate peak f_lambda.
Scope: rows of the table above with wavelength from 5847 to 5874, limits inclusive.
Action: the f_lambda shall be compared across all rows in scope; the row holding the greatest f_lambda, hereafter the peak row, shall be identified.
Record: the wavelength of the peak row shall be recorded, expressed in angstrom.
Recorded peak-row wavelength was 5851.36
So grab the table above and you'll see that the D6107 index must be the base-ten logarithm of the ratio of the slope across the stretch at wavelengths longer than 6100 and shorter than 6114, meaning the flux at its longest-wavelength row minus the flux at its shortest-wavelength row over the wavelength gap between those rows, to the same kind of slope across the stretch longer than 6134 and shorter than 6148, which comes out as -0.1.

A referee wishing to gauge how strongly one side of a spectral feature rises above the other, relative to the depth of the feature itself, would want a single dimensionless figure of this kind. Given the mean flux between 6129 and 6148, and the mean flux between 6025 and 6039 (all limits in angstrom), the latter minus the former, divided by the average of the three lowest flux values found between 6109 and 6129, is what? 0.10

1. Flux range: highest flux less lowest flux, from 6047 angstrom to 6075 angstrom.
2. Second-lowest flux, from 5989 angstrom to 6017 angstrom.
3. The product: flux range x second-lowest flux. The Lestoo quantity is 67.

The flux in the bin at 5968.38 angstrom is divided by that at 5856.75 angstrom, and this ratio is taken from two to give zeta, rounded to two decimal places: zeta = 1.03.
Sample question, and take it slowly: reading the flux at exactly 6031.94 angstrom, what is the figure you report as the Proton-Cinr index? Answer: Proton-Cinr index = 21.68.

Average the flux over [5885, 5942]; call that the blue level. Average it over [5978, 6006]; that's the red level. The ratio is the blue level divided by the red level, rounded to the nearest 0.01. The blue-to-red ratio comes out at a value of 0.99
